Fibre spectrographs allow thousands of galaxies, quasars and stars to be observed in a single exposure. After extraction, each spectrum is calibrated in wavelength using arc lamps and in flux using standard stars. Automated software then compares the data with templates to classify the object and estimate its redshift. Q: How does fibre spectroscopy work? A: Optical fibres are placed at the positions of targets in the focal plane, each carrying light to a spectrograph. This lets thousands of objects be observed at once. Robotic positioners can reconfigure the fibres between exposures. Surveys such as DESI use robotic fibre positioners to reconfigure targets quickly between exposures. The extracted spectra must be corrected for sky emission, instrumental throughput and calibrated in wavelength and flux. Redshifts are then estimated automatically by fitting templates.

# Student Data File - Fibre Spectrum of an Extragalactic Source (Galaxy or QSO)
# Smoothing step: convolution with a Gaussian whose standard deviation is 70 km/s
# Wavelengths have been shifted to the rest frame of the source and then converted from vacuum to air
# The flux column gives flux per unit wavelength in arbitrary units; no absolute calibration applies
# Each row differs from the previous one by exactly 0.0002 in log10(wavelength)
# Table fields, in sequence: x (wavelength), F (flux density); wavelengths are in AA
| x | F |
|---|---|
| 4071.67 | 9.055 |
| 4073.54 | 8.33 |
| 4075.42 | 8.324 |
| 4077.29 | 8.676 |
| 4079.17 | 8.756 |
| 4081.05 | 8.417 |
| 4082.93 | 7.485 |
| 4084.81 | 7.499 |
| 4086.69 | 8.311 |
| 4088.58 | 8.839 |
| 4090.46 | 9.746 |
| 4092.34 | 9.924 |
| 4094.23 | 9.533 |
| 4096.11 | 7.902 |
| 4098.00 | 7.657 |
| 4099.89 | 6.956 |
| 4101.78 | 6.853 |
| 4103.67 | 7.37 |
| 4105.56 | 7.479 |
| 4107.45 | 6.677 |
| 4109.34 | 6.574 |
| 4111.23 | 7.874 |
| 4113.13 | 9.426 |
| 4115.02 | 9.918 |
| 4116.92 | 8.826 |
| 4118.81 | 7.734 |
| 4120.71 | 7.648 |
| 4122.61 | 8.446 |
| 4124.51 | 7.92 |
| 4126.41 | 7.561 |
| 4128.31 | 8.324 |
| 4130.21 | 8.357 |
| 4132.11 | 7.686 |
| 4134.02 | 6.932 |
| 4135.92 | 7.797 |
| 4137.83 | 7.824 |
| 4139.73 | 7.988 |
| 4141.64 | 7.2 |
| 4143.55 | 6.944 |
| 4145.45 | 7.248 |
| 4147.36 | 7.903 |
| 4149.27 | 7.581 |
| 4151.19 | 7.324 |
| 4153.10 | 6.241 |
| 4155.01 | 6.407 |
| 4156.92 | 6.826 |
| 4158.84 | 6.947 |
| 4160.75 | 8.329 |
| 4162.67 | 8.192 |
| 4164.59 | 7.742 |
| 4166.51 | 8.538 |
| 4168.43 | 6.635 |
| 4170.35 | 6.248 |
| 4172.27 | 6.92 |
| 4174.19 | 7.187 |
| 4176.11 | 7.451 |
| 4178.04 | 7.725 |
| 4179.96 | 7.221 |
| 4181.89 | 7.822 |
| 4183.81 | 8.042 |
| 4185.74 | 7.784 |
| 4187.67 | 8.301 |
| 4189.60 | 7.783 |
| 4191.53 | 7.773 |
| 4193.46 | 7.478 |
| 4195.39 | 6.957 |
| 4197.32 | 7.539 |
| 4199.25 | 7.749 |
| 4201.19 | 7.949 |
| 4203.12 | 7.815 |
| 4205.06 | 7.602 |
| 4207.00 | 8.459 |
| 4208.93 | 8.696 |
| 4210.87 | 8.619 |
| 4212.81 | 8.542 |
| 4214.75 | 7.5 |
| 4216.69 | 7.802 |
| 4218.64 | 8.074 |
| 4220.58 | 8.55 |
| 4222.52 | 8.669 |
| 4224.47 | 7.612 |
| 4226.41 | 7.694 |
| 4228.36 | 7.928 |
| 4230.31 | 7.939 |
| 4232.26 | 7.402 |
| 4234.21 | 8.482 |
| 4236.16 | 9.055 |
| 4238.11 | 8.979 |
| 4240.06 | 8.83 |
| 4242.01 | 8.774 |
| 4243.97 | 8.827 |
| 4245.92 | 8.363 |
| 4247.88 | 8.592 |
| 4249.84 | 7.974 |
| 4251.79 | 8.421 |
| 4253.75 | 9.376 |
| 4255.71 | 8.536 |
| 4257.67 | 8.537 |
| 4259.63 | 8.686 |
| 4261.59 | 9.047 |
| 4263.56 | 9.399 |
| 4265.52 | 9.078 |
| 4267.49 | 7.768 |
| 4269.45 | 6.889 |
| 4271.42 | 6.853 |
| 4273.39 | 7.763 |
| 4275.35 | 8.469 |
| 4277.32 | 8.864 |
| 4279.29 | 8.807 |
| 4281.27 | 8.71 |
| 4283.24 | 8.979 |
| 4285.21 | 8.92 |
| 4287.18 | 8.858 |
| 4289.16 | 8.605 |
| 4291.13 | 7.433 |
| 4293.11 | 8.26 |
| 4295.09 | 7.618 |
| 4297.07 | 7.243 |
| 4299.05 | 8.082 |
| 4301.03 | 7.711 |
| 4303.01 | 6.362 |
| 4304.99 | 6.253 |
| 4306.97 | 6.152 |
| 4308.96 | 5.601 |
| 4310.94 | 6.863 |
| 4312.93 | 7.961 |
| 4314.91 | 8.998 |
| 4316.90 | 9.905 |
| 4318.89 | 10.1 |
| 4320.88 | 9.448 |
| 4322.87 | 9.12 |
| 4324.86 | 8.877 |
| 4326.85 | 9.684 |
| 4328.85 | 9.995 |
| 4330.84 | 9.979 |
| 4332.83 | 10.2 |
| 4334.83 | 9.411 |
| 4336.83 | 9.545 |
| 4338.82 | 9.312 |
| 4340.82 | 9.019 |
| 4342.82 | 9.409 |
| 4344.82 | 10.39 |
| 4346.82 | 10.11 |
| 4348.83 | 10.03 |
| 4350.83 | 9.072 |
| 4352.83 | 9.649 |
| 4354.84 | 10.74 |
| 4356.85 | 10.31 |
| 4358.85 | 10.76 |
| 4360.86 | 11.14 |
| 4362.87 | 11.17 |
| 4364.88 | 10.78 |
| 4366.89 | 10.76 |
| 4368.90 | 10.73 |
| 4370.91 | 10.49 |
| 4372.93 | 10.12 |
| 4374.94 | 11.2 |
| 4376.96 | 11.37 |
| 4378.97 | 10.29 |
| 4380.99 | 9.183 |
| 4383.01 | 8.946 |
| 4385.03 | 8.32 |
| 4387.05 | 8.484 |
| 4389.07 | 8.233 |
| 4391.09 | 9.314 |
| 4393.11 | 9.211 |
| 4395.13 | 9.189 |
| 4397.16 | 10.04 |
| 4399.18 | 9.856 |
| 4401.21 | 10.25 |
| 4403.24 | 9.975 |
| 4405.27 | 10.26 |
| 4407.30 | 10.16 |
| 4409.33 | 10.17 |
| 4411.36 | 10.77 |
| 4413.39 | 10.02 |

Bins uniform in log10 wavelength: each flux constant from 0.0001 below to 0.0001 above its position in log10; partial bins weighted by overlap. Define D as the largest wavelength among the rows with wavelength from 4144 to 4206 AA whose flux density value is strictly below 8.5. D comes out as 4205.06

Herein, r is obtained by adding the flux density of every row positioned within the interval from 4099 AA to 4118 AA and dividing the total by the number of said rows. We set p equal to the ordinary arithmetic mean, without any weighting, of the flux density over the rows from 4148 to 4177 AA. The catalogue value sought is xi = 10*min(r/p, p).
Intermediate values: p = 7.2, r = 7.80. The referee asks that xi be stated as 10.8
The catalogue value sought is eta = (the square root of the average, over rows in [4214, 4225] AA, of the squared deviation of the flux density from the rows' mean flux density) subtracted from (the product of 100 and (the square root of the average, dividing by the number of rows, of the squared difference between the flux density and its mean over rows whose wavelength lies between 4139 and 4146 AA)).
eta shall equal 38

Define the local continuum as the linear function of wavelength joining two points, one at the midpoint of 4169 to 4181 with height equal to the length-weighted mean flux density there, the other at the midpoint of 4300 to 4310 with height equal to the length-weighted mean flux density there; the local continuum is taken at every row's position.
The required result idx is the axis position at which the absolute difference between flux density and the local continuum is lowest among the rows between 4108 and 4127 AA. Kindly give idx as 4126.41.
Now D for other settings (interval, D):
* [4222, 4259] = 4251.79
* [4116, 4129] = 4128.31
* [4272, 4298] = 4297.07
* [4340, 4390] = 4389.07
